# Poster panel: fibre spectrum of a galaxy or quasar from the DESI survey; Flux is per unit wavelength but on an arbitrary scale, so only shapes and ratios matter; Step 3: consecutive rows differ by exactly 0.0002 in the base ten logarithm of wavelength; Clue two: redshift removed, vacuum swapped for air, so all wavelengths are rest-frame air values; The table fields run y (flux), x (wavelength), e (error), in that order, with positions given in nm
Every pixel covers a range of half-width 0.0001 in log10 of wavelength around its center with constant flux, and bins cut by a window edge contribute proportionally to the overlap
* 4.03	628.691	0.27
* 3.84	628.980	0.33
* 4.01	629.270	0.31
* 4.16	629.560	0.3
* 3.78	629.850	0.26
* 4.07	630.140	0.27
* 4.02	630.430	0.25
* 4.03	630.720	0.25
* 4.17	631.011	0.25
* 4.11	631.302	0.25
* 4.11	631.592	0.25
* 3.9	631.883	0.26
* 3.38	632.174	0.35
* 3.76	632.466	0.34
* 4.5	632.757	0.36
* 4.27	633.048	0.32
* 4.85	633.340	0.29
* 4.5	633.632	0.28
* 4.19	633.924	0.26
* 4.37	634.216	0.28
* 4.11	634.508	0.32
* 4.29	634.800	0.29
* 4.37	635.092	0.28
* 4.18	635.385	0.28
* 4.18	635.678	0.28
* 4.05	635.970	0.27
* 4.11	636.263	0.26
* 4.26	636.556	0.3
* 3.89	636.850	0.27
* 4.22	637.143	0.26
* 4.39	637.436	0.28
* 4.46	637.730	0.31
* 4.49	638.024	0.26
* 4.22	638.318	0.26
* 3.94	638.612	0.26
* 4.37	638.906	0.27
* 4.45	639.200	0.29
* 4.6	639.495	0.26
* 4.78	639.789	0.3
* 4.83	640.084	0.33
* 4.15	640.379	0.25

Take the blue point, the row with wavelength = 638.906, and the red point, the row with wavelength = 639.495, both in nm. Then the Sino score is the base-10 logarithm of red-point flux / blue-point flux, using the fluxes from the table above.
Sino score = 0.022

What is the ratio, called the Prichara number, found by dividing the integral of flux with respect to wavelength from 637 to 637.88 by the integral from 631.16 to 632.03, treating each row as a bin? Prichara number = 1.09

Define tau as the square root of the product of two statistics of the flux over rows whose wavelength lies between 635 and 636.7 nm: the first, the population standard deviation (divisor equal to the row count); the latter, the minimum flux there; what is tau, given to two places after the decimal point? 0.65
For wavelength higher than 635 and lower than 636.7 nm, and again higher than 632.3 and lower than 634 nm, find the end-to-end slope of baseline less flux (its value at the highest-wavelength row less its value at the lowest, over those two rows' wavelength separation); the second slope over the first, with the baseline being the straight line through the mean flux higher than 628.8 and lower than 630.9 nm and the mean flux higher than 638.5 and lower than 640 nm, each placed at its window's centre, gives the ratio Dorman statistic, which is -2.0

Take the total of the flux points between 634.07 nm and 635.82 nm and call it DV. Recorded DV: 25.5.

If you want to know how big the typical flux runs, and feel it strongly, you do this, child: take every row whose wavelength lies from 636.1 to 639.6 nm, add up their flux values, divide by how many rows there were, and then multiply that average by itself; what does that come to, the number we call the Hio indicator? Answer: 18.3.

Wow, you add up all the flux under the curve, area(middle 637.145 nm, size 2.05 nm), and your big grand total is 8.7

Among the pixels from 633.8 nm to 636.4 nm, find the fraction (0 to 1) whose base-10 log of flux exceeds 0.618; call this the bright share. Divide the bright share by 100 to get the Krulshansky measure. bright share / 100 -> 0.0067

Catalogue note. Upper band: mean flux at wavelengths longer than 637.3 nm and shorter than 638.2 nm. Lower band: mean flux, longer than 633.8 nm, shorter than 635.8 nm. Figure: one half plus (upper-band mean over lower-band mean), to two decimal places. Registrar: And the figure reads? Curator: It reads 1.55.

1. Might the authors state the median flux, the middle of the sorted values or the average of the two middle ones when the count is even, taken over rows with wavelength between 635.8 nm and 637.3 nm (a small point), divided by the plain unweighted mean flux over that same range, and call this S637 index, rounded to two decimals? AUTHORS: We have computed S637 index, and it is 1.00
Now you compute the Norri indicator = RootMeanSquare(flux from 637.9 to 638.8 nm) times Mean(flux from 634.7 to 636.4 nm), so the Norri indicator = 17.7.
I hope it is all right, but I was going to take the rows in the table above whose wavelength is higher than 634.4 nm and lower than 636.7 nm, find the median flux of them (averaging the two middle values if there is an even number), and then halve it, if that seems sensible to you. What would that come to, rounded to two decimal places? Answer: 2.09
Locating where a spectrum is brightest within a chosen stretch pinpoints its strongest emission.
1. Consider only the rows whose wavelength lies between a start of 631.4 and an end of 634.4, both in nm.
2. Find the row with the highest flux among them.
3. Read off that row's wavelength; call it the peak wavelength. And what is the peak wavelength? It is 633.340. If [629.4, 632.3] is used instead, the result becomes 631.011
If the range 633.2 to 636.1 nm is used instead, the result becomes 633.340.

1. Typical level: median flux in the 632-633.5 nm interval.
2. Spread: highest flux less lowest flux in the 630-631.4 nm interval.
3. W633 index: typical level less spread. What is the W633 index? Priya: 4.1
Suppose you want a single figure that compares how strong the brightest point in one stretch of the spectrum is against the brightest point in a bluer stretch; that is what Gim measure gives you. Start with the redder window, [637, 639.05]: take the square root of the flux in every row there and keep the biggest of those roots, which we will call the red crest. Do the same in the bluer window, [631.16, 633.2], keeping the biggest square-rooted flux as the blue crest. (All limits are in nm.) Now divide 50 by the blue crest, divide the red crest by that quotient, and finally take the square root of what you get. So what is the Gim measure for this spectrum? 0.300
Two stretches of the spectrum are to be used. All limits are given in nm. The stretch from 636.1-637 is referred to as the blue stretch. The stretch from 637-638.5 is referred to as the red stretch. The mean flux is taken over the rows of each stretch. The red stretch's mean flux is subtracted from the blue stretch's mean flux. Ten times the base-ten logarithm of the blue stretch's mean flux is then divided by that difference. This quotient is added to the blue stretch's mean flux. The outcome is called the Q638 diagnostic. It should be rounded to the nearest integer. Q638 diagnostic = -19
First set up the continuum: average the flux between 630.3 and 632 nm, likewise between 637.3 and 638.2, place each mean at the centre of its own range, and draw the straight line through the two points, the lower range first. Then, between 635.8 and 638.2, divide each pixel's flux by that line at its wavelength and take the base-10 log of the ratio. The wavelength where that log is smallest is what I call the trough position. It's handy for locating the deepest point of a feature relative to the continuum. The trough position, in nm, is 636.850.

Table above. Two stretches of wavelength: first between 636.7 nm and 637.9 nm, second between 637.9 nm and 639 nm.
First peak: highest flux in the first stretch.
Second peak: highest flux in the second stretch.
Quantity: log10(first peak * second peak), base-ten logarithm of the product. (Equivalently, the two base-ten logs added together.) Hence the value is 1.30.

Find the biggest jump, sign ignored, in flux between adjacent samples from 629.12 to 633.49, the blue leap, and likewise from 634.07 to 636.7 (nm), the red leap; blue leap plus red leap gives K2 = 1.00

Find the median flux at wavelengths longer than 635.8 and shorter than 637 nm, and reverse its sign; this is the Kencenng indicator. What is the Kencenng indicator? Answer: -4.1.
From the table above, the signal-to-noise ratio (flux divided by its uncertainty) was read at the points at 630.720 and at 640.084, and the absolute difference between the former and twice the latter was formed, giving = 13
